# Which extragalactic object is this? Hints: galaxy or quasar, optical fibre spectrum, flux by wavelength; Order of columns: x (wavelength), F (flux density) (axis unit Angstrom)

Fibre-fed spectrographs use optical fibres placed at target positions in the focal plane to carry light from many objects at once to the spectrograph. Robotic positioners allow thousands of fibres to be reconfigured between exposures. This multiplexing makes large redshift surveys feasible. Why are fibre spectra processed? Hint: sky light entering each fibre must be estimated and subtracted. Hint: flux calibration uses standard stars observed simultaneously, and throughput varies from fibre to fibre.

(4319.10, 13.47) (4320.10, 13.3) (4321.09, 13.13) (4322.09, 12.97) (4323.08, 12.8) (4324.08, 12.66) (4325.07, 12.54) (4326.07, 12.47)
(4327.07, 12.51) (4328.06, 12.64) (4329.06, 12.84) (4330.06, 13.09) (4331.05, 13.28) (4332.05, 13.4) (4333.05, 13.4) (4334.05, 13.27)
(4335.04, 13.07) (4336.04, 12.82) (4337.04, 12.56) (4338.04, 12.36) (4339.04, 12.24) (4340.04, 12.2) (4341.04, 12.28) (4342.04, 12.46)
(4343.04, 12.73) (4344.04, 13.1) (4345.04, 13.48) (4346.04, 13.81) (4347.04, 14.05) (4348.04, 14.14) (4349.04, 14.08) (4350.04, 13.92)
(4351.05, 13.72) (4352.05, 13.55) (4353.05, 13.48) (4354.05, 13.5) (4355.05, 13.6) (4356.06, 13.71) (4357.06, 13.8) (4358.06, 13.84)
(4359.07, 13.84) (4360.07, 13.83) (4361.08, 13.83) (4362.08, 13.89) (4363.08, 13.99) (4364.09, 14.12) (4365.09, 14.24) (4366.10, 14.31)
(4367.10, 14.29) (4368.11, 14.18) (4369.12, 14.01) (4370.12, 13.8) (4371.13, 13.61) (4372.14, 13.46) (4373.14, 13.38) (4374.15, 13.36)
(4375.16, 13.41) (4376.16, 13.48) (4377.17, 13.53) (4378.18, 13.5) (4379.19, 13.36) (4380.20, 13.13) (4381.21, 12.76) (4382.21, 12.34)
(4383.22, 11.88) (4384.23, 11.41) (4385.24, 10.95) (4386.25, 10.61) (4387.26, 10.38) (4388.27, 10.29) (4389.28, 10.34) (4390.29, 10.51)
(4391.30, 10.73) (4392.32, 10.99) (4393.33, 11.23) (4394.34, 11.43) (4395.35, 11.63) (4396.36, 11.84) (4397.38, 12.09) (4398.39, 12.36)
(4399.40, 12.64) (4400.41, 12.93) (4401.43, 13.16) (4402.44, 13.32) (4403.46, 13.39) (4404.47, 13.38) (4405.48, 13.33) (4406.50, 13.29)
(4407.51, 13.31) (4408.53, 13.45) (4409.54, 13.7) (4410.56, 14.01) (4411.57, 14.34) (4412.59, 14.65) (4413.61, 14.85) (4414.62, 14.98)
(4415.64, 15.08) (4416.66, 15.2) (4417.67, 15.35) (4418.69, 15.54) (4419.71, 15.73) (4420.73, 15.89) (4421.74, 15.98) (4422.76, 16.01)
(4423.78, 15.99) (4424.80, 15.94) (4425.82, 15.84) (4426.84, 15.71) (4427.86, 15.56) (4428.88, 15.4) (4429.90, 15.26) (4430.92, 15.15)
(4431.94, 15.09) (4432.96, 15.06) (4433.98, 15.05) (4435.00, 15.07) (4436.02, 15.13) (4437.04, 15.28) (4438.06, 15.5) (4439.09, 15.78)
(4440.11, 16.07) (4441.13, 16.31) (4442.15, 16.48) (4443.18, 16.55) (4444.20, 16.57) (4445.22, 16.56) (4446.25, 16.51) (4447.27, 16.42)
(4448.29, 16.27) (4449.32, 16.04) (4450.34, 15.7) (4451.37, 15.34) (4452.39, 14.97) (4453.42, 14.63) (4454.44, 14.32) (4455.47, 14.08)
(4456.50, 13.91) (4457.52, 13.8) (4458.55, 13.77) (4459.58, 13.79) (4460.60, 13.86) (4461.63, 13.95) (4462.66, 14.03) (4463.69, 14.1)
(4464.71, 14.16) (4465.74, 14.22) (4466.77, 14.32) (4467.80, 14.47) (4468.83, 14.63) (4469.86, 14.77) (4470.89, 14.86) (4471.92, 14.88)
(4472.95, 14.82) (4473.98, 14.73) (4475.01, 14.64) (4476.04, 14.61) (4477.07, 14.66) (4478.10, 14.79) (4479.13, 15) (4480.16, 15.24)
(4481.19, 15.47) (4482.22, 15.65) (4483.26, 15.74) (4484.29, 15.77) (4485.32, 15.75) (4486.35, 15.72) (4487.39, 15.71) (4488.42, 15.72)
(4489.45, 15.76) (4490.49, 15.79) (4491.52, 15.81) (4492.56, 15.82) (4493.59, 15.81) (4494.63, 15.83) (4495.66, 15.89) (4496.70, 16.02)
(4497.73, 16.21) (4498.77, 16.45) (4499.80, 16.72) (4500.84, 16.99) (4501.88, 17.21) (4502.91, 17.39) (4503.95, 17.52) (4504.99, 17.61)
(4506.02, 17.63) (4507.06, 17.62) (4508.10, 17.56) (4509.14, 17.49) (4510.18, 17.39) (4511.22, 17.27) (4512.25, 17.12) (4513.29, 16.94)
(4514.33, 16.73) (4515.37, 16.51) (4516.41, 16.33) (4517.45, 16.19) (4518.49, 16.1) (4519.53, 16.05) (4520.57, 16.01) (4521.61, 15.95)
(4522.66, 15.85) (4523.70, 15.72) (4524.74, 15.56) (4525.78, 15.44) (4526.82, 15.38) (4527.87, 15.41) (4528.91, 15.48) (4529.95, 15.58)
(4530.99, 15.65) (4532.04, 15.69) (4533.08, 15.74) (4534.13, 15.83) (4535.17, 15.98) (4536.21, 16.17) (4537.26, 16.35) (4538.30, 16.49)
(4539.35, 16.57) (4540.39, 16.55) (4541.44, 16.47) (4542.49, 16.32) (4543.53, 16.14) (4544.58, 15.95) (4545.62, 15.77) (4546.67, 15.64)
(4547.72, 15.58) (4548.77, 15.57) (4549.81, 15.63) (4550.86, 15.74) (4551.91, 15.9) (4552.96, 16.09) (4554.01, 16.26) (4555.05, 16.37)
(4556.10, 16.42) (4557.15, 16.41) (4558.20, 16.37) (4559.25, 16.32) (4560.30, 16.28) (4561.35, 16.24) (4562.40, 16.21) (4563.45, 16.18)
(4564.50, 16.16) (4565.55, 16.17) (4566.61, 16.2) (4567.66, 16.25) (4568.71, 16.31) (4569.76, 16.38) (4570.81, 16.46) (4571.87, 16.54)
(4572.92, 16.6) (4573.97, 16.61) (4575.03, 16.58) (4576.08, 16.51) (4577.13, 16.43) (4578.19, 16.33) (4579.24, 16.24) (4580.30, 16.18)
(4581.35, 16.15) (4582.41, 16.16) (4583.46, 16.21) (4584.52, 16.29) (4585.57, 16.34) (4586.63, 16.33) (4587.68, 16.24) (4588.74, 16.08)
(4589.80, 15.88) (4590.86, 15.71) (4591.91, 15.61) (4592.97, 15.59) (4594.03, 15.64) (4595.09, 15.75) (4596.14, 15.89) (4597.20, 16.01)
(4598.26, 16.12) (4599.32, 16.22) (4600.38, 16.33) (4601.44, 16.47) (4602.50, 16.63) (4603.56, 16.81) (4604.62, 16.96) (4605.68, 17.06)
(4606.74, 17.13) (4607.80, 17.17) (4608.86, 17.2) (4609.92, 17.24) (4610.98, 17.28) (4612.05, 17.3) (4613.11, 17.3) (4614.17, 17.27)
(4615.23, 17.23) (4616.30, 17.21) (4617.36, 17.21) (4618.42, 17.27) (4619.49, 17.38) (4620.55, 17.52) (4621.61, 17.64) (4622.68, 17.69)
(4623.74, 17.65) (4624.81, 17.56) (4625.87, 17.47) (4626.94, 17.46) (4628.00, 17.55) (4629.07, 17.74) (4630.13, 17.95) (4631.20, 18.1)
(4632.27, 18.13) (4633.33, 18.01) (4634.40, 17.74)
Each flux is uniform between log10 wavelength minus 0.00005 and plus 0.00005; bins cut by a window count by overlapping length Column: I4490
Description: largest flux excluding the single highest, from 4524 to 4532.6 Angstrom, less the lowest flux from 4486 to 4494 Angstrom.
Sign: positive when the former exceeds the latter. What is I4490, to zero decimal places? 0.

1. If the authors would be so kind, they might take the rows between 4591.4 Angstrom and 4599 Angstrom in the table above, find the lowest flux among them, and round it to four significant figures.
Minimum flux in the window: 15.59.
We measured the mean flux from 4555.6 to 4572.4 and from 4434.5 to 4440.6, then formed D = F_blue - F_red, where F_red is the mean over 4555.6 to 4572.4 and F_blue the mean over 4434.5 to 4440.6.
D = -0.8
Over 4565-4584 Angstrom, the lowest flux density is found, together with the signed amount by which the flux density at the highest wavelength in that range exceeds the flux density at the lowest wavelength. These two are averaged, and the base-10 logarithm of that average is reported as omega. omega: 0.91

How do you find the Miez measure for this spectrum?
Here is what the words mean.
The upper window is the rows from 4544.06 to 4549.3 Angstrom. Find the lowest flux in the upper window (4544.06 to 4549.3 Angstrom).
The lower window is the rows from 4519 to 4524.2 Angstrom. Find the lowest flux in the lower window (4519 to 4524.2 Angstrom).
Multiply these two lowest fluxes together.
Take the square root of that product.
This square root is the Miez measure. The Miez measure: 15.6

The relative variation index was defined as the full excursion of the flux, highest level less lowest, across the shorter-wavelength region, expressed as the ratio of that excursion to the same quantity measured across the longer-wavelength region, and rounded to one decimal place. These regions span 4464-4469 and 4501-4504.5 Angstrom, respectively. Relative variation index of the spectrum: 1.5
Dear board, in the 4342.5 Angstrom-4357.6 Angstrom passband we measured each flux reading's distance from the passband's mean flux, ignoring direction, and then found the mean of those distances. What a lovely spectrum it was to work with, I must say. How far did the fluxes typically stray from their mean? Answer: 0.28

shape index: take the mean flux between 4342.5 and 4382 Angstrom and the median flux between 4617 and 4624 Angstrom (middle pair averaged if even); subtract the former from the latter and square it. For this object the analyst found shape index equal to 15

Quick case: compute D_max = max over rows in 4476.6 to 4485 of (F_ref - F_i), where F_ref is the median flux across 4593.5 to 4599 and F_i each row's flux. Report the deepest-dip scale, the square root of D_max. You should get 1.1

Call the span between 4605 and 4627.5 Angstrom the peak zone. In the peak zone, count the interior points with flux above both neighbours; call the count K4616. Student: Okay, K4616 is 1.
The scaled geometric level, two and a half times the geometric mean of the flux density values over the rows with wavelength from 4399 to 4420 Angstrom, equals 35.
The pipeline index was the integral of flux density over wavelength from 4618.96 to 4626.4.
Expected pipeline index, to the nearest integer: 131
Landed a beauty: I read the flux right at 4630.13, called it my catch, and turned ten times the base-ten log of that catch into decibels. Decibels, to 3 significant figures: 12.5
